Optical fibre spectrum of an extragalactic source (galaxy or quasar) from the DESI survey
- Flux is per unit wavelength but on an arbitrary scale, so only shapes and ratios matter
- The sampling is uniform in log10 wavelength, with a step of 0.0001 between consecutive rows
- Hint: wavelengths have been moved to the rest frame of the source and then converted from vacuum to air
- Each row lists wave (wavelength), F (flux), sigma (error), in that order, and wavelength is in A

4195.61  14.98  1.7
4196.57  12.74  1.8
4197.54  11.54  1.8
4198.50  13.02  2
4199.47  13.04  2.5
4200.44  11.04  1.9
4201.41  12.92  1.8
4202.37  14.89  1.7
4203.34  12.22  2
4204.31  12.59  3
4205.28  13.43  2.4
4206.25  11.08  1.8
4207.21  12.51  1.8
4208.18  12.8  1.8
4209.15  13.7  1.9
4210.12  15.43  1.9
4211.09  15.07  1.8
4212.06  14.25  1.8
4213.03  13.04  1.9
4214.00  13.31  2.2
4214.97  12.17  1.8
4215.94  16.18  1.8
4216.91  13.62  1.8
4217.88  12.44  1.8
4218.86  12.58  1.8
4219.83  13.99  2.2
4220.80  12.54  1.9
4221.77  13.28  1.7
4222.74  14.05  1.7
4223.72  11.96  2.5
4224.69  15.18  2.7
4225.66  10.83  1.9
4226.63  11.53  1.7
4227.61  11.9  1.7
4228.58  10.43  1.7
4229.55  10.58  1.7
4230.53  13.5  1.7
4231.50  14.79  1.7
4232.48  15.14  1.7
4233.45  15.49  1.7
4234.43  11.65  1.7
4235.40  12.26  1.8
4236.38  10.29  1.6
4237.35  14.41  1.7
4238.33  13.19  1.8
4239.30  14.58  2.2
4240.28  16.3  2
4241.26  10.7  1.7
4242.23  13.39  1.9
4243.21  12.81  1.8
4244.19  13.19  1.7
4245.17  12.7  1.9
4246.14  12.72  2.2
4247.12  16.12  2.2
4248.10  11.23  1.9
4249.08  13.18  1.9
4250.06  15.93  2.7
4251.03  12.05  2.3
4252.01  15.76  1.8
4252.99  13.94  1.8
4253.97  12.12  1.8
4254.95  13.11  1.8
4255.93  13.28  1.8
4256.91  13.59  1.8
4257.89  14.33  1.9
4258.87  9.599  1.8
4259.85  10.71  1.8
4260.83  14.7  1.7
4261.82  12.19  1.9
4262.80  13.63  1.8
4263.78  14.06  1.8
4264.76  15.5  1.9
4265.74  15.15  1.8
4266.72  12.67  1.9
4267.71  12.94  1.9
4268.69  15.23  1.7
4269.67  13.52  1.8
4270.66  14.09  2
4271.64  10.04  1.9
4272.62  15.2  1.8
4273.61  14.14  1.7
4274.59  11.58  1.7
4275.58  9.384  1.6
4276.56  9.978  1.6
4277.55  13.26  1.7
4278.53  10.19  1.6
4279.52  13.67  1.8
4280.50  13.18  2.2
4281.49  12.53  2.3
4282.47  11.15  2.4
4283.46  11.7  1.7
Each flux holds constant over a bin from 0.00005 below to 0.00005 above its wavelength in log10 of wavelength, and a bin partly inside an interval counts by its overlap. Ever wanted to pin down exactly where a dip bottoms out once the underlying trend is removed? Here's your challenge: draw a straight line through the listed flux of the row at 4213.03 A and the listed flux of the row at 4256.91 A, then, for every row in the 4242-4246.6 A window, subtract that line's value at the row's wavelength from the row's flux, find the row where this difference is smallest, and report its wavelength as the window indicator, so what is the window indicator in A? 4245.17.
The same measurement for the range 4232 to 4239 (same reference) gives 4236.38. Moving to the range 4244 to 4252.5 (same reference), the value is 4248.10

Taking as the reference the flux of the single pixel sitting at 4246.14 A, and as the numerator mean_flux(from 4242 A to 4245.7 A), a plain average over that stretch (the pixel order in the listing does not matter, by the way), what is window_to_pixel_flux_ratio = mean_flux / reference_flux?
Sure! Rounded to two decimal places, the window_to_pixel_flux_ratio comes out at 1.02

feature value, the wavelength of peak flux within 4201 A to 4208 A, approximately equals 4202.37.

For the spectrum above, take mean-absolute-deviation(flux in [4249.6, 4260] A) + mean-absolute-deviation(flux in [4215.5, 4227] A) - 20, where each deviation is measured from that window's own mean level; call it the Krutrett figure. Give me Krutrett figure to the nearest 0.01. -17.33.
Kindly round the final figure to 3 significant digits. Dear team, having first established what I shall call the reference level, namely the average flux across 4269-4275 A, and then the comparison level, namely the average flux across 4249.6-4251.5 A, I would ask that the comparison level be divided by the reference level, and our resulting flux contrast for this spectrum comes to 1.07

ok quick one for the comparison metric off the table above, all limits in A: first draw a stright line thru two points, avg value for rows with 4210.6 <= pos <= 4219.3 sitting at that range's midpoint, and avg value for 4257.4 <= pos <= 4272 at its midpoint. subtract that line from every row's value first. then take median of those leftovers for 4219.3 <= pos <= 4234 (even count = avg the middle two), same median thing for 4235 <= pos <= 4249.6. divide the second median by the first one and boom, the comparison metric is 1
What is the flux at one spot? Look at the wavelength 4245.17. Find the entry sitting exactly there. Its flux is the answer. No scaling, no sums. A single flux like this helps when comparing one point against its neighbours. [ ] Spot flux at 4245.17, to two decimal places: 12.70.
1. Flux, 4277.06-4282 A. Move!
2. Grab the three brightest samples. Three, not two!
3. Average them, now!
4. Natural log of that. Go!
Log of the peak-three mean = 2.59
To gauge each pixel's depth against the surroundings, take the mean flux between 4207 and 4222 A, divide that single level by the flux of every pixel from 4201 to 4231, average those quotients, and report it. 1.05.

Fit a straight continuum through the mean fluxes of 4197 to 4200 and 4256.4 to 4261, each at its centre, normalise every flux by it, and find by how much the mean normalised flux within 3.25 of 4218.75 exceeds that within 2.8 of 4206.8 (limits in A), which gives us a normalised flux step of 0.07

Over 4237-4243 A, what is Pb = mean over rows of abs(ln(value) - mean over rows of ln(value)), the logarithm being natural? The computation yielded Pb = 0.10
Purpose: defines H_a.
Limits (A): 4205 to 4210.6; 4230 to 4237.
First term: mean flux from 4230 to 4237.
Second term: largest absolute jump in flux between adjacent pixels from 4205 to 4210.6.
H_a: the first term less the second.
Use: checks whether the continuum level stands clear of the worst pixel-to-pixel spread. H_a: 11.0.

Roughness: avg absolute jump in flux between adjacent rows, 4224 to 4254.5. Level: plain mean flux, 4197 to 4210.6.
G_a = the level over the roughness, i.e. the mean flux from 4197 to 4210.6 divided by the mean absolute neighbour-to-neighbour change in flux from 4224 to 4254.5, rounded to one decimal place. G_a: 6.4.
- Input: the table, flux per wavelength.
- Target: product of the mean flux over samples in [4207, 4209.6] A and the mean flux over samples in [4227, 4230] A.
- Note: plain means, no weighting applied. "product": 143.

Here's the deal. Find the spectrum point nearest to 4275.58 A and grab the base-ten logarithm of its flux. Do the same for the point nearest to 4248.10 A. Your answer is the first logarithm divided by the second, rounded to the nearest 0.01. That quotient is 0.93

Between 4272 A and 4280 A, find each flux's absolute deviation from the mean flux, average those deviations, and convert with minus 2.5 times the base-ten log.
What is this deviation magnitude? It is -0.7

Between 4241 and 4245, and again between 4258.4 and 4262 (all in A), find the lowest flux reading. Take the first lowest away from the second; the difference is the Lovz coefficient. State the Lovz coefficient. -1.1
